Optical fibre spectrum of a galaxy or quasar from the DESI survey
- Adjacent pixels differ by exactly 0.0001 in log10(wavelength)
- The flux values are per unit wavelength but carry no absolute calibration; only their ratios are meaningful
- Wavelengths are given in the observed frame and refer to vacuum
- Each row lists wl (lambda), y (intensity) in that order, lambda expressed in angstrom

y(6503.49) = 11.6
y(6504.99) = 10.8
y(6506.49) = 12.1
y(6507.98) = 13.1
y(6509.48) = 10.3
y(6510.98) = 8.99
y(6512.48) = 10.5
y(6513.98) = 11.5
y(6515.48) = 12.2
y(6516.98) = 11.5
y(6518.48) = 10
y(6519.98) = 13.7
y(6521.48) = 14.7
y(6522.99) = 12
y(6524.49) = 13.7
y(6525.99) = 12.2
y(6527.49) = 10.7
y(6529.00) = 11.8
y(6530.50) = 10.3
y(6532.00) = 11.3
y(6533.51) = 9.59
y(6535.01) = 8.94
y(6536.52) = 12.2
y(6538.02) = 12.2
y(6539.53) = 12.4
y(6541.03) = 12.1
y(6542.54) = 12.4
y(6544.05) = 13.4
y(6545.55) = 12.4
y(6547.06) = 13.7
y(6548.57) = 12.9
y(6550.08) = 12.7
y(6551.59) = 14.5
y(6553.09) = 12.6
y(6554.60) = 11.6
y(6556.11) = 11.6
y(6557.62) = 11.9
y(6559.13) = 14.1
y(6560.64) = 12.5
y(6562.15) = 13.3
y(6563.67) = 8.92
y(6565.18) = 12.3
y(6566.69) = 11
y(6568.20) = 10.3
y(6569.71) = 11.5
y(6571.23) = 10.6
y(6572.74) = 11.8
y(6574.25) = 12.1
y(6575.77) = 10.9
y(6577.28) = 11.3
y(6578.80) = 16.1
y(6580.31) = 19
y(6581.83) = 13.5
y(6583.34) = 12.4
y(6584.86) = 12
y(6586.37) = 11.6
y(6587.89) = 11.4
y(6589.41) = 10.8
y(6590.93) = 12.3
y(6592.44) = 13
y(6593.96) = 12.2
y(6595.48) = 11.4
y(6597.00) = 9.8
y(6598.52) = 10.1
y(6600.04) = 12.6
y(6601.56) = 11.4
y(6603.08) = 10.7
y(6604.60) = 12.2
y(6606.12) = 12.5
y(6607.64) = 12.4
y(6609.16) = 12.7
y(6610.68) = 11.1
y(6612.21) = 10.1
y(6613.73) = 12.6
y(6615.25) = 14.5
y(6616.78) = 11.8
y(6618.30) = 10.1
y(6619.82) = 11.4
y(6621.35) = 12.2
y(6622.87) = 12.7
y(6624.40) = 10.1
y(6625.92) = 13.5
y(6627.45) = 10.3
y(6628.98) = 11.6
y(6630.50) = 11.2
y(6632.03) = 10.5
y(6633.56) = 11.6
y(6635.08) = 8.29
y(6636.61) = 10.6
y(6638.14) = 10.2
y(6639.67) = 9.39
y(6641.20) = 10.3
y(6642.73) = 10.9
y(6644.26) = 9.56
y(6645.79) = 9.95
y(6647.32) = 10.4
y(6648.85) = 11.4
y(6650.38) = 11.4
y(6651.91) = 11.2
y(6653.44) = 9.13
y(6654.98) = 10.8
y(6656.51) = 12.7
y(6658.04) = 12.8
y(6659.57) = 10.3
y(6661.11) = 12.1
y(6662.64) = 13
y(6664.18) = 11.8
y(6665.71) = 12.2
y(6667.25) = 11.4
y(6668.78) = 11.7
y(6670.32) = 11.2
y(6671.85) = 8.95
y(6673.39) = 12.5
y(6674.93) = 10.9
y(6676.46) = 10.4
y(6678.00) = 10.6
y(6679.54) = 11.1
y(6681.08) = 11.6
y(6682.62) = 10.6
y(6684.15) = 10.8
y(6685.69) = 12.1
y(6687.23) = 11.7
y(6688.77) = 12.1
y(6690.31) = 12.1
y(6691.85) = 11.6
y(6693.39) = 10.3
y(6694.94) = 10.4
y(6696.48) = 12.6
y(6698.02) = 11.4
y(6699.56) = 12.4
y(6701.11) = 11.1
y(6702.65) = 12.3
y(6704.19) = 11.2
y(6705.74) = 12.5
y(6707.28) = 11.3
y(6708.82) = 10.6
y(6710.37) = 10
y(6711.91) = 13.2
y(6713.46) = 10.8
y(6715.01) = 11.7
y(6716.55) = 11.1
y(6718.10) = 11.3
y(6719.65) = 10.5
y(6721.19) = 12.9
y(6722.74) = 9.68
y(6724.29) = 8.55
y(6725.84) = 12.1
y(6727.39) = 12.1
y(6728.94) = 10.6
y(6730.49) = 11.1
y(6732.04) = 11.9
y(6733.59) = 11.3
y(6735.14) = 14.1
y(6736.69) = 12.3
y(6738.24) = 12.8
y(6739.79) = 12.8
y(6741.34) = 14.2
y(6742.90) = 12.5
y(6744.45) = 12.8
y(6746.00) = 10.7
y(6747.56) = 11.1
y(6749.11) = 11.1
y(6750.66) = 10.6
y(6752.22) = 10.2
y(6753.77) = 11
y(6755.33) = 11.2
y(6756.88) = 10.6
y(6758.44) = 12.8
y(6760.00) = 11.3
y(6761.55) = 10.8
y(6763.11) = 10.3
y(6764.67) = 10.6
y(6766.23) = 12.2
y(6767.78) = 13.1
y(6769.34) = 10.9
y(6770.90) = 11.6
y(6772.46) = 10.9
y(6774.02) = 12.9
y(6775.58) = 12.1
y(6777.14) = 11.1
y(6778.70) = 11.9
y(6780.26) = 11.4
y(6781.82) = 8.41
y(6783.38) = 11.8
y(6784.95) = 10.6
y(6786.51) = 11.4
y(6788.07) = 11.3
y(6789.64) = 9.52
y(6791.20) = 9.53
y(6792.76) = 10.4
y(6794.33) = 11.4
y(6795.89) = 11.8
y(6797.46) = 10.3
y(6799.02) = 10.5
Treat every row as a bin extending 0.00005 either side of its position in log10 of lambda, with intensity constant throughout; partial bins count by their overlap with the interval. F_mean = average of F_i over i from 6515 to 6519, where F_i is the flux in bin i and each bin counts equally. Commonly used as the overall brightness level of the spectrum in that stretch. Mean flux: 11.2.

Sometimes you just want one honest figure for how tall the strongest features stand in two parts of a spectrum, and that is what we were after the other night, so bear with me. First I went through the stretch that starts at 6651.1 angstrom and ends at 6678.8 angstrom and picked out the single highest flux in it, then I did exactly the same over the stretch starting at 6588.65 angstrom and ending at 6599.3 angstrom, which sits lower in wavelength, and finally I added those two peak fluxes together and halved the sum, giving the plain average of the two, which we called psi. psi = 13.0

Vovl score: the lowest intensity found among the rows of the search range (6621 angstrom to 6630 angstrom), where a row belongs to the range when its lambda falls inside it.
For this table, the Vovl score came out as 10.1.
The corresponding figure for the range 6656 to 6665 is 10.3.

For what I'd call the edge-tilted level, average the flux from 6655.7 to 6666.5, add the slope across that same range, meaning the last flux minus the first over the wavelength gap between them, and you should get 12.1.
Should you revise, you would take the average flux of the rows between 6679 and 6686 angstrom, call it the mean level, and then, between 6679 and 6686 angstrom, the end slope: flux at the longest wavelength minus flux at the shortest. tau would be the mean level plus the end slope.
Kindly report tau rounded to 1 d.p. 12.2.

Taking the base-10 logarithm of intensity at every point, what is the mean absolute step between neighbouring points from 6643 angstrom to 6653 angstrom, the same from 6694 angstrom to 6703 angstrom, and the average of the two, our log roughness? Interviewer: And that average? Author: 0.034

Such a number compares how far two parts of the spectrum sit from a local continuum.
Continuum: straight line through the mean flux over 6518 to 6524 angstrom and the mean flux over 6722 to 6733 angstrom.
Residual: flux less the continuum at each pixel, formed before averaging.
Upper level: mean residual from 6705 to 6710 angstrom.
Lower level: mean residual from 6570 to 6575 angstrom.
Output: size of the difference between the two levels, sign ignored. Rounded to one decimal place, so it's 1.1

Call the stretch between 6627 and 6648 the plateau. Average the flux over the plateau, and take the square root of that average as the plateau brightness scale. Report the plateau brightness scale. 3.22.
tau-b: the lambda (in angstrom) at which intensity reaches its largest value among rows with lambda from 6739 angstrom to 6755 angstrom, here 6741.34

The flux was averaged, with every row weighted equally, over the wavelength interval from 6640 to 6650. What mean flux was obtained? 10.4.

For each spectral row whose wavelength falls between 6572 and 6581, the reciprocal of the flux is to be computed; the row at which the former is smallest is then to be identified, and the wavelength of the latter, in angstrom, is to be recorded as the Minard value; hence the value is 6580.31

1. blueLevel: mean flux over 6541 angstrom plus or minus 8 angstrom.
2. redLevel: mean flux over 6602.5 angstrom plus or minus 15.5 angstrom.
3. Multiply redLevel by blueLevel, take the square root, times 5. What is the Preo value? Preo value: 59.5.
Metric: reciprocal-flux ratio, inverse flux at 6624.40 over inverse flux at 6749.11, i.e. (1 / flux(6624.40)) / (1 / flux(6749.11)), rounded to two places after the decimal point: 1.10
